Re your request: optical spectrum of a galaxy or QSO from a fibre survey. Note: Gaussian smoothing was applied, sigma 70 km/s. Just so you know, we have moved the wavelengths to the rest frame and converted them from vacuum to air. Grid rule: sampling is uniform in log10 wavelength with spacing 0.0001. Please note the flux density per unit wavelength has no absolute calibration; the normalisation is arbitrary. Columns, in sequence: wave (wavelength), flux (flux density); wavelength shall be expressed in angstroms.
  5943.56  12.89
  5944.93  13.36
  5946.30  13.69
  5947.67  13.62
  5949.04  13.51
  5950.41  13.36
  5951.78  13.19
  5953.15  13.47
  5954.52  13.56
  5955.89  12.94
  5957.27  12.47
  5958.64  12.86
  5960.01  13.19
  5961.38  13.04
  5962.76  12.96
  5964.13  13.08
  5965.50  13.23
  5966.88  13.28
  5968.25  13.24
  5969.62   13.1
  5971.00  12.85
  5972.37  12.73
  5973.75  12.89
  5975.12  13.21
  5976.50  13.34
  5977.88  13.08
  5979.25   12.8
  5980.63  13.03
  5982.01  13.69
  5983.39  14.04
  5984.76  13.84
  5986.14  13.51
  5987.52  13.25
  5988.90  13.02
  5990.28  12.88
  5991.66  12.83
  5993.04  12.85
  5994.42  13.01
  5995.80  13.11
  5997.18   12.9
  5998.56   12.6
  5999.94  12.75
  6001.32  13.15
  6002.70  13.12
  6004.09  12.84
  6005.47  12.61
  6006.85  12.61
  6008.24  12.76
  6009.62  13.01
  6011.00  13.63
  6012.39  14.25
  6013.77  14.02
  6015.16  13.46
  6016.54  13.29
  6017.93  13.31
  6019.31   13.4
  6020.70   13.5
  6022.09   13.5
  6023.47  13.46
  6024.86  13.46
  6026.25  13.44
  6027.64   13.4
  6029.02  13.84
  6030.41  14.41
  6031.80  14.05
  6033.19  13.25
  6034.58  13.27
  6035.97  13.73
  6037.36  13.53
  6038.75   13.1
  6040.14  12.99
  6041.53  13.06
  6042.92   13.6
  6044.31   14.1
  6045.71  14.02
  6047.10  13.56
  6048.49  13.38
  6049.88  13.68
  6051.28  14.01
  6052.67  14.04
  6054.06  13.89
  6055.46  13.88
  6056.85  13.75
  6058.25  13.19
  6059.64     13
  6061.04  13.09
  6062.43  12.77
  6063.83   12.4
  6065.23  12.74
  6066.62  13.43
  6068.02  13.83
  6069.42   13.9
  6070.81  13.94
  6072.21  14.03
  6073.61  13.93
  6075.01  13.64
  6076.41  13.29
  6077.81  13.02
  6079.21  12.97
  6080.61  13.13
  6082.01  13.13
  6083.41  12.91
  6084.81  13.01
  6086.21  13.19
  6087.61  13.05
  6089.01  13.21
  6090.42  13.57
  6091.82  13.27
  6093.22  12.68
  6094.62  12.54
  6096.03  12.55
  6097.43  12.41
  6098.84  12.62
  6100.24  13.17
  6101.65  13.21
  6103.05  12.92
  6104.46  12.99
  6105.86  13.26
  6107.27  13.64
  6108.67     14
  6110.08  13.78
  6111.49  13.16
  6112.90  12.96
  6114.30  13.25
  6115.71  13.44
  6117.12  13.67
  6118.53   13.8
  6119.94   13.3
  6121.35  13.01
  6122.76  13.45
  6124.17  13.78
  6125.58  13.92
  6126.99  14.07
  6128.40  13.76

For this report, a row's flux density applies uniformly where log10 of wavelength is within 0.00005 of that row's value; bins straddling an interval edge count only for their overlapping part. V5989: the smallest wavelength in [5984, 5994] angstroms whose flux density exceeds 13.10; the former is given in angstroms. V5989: 5984.76 angstroms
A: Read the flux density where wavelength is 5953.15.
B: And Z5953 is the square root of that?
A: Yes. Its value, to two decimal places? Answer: 3.67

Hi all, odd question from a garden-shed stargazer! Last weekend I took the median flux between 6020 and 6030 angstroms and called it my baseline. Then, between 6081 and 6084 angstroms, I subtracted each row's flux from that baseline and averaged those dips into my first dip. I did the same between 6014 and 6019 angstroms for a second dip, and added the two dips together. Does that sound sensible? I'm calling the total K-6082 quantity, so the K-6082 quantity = 0.5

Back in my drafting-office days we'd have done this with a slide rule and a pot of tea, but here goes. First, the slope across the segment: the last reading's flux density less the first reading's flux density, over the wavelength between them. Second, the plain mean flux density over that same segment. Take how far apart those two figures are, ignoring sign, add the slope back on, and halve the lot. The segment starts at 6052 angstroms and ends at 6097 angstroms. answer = 6.64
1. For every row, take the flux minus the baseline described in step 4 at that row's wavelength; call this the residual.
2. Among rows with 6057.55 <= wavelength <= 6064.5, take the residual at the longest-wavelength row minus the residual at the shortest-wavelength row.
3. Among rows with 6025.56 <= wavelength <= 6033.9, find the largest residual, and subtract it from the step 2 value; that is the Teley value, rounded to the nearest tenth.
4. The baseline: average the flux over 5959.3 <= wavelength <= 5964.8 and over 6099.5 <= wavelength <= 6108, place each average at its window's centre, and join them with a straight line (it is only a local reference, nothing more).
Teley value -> -2.1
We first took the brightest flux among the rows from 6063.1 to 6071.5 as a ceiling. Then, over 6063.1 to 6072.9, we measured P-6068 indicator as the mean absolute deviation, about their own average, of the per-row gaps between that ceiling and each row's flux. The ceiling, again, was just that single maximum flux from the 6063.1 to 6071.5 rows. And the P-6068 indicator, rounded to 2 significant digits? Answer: 0.52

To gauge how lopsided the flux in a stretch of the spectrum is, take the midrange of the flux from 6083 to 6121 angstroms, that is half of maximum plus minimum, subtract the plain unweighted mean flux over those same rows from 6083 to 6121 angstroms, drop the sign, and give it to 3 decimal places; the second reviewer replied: 0.036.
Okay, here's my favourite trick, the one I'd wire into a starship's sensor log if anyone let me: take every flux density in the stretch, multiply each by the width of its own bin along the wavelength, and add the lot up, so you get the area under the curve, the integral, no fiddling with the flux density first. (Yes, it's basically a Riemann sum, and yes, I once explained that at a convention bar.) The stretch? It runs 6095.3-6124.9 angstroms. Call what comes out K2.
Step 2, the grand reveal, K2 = 392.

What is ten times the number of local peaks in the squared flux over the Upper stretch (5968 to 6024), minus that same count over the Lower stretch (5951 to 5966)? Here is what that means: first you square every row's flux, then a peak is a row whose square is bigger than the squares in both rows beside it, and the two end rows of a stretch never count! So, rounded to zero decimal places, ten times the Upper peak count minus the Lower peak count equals 48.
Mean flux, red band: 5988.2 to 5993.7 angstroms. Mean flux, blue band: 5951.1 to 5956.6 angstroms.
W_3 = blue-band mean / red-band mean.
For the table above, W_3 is 1.03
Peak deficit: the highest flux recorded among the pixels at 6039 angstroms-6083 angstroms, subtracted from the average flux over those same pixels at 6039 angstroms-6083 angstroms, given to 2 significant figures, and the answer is -0.64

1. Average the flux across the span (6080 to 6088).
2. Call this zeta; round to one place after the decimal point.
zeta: 13.1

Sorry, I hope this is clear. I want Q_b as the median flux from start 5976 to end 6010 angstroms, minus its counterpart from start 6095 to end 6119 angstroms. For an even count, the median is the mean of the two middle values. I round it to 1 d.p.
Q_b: -0.2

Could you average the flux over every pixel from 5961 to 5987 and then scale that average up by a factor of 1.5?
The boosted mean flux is 19.8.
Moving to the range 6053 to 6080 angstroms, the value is 20.1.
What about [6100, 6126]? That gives 20.1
